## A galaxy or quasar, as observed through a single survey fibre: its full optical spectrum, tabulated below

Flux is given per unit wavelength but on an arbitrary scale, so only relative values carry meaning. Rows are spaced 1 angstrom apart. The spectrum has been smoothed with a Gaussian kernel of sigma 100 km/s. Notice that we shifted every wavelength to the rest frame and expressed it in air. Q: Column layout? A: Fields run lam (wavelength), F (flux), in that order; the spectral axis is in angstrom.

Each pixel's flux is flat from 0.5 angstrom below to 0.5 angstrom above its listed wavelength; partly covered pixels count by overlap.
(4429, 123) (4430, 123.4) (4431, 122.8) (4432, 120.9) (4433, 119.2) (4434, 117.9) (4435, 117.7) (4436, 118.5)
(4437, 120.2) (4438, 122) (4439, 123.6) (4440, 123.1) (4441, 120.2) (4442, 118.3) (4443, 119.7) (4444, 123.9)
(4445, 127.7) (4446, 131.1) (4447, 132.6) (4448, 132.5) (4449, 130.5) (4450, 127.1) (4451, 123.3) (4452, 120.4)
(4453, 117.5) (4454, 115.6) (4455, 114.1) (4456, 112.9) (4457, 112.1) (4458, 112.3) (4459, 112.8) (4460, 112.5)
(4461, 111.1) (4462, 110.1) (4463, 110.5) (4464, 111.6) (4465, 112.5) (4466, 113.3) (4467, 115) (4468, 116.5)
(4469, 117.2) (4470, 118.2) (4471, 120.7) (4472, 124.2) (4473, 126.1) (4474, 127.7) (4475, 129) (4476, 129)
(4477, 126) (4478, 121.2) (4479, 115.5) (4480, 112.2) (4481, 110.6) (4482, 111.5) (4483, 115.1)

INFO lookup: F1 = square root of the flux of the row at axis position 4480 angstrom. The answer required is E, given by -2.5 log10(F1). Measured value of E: -2.56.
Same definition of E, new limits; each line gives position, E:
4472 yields -2.62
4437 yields -2.60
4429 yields -2.61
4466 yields -2.57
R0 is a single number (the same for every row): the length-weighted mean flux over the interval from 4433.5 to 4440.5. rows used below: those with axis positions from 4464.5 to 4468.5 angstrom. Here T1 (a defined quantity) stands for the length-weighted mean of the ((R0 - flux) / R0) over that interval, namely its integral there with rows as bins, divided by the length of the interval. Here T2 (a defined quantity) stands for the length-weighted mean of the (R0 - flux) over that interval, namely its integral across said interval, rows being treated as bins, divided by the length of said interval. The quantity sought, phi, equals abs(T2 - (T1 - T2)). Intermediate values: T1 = 0.05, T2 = 6.1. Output 12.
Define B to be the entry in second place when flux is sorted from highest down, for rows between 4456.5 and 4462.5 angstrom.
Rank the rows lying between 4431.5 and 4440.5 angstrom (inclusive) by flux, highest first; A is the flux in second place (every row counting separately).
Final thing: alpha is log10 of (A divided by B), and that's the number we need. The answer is 0.04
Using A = 123.1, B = 112.5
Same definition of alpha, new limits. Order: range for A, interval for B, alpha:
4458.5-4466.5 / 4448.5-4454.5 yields -0.05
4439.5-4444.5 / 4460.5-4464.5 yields 0.04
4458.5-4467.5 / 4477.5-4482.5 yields -0.01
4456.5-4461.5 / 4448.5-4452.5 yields -0.05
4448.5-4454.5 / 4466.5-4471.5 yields 0.03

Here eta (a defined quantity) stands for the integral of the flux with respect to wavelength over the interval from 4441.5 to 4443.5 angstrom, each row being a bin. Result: 238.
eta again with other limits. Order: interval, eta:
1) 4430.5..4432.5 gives 244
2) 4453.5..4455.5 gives 230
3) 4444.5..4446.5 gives 259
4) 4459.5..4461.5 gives 224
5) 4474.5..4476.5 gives 258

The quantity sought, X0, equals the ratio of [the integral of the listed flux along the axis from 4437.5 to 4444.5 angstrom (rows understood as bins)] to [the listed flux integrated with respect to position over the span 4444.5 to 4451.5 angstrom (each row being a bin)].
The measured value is 0.94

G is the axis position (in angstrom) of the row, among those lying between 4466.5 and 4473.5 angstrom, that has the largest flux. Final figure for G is 4473 angstrom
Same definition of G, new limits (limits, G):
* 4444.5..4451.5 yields 4447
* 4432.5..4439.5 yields 4439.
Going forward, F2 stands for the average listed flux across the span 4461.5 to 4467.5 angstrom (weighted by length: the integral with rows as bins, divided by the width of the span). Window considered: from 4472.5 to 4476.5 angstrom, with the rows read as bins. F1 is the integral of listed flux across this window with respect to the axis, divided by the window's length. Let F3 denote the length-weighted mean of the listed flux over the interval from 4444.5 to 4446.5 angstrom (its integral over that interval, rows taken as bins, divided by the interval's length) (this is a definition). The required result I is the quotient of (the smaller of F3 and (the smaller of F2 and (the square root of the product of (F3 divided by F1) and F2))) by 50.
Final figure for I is 0.213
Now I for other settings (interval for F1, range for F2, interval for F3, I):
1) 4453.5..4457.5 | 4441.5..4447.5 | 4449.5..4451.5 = 0.235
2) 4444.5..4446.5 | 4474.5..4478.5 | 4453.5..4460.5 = 0.210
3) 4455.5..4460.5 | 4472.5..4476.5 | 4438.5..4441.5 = 0.236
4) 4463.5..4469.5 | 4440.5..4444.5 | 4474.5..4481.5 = 0.225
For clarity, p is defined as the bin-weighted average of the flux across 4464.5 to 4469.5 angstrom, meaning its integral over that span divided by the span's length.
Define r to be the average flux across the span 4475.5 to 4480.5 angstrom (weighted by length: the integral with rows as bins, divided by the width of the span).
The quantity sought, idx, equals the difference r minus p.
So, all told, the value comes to 6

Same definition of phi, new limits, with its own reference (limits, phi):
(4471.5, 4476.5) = 13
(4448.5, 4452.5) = 10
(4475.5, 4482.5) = 5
